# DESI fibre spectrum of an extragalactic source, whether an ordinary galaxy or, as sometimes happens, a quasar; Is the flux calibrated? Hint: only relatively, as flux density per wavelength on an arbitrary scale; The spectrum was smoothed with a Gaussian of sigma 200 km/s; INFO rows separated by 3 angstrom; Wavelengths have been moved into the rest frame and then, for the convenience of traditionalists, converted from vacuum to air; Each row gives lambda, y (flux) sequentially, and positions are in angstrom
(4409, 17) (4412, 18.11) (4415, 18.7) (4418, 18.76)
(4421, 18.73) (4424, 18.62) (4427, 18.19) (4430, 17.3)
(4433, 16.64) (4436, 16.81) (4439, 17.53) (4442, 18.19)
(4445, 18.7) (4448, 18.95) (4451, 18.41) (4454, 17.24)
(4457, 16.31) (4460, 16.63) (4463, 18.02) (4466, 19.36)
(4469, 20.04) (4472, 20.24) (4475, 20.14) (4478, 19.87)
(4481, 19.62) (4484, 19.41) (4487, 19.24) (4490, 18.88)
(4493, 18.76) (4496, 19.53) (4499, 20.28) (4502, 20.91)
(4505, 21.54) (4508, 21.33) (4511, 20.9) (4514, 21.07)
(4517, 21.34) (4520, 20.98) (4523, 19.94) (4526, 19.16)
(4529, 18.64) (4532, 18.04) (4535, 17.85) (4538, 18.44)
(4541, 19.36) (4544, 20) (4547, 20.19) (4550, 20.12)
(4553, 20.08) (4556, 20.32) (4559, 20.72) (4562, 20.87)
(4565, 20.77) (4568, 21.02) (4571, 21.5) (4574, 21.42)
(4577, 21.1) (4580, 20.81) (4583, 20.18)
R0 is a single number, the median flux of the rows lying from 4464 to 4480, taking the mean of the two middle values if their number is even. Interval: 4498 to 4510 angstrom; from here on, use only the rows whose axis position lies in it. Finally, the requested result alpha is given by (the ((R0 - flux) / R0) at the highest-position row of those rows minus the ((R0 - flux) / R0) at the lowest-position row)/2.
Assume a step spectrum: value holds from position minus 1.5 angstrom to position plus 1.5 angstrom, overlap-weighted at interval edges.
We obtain -0.03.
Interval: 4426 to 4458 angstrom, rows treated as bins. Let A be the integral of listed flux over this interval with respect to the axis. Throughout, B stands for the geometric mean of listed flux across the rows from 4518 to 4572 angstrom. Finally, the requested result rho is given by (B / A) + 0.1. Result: 0.135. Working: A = 566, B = 19.9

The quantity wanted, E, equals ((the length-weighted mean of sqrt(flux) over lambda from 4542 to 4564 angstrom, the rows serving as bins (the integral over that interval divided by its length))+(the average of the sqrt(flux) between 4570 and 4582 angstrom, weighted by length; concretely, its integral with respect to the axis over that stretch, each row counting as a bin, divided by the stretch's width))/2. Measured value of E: 4.553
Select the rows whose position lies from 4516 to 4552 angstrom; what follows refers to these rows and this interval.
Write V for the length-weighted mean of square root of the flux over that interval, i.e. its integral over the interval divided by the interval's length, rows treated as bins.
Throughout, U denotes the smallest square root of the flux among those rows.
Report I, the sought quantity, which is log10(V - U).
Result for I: -0.73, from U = 4.22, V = 4.41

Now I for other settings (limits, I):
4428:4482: -0.62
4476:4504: -0.99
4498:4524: -0.95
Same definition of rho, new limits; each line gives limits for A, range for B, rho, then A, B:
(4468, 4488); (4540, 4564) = 0.151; 396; 20.2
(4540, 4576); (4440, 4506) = 0.126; 740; 19.1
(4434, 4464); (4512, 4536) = 0.137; 530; 19.6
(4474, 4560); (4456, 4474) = 0.111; 1710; 18.4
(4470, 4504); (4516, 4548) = 0.129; 671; 19.4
